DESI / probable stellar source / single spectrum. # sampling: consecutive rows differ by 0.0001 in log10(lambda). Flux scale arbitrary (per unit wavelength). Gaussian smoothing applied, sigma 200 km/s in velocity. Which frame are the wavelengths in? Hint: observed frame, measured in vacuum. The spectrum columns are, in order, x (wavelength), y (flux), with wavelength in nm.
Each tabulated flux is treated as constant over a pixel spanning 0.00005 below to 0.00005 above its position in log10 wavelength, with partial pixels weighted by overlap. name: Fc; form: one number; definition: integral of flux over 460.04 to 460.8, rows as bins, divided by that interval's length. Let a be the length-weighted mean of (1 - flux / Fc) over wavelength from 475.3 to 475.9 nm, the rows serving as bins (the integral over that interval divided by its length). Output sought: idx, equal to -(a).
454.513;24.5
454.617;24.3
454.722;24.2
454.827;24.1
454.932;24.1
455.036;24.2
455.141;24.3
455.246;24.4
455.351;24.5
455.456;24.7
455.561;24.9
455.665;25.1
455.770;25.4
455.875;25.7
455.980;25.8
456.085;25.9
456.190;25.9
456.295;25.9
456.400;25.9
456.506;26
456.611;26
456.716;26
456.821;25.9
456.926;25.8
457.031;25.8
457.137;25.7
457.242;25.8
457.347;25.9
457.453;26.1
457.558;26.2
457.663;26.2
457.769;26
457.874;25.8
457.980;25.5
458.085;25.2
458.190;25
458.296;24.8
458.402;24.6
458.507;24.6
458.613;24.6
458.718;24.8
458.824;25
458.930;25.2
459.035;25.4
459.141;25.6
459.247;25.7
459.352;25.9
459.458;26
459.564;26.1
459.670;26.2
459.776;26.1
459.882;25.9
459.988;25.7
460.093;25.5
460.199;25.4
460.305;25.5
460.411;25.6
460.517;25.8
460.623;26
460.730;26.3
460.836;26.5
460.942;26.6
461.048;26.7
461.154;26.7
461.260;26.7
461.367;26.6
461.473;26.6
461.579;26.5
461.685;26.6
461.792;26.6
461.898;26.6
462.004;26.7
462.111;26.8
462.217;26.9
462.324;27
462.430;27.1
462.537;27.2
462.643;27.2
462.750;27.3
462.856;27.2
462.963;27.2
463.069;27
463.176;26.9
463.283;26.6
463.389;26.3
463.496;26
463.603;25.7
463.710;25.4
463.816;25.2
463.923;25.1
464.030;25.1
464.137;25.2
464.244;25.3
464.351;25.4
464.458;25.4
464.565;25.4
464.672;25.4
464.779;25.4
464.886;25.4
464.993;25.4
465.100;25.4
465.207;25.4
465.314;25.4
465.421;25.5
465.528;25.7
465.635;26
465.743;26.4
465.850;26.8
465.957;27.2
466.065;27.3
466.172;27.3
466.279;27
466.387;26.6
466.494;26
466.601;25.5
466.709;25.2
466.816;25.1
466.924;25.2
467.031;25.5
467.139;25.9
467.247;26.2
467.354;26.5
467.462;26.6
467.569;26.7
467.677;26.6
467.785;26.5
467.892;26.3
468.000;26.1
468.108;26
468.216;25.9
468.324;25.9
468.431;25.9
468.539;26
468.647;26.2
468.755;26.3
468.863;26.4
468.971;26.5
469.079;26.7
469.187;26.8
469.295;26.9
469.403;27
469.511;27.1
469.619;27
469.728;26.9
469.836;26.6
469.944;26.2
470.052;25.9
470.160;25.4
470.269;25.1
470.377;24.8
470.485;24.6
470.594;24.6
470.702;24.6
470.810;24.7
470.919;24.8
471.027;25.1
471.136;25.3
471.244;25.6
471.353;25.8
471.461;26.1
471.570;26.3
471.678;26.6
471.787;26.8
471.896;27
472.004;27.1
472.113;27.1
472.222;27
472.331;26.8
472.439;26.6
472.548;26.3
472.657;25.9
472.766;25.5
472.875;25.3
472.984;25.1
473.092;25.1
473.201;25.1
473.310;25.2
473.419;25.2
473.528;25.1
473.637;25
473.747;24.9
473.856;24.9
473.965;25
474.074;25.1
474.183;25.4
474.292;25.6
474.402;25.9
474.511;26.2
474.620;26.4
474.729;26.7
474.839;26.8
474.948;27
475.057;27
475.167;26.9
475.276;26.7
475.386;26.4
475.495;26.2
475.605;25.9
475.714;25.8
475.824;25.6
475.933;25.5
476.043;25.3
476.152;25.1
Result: 0.01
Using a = -0.01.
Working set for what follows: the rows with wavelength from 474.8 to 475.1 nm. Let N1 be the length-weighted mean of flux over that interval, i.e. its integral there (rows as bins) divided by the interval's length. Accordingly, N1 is 27.0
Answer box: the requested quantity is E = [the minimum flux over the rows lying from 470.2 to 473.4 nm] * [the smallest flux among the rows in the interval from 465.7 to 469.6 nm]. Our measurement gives 617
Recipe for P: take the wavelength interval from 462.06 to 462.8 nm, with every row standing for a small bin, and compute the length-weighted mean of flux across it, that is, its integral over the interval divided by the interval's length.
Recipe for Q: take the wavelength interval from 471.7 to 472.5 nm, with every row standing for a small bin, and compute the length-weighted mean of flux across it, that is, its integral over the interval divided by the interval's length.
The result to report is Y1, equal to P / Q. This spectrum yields 1.01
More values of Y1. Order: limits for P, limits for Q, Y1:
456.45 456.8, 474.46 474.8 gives 0.98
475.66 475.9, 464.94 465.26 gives 1.01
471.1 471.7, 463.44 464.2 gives 1.02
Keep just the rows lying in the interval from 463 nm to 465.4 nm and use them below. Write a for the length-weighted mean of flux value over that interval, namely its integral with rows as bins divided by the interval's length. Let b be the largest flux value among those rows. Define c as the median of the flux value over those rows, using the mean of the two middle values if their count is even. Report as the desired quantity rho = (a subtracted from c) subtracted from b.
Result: 27.2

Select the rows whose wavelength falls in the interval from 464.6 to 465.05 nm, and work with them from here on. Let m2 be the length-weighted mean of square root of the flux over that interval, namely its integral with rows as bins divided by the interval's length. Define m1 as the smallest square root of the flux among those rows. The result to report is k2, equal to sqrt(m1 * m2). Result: 5.04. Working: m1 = 5.04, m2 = 5.04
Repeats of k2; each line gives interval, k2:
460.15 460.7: 5.05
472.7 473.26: 5.02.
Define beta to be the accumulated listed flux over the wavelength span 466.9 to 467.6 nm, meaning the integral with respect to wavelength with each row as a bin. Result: 18.3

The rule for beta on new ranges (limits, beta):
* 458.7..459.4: 17.8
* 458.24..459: 18.9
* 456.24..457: 19.7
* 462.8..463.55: 20.1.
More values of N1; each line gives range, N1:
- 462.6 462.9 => 27.2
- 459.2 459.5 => 25.9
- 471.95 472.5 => 26.9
